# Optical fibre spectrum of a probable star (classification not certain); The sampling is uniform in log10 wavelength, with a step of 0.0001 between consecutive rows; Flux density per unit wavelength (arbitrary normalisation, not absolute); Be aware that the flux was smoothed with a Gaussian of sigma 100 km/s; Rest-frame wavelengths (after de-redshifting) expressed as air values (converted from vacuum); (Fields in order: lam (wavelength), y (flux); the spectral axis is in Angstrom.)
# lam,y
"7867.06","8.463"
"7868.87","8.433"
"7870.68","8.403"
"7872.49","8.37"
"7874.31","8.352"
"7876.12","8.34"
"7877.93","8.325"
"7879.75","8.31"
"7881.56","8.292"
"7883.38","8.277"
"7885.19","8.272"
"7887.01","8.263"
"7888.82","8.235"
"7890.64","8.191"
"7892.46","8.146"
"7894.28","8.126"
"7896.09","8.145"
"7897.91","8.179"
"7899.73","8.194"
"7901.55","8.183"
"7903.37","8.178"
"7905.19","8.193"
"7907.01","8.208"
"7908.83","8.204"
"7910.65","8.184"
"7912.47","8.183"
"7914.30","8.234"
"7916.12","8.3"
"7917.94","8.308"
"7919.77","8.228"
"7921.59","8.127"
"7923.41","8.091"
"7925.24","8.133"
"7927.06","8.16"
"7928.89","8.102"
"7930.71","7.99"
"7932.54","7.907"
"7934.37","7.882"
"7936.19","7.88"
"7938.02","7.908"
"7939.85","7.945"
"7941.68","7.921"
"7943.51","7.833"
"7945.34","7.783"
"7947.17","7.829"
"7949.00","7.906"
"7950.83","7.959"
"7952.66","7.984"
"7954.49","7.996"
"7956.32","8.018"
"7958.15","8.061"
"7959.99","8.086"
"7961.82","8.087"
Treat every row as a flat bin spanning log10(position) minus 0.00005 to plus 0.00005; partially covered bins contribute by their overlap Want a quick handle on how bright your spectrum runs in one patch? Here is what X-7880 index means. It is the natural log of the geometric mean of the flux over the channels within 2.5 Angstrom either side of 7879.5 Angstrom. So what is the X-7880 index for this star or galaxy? 2.12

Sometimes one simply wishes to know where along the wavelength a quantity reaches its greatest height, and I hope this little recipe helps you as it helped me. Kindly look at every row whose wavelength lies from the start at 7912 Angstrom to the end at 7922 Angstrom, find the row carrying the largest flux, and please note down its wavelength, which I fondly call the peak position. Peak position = 7917.94 Angstrom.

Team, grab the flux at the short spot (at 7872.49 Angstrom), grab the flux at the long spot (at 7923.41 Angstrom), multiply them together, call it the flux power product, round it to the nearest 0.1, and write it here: 67.7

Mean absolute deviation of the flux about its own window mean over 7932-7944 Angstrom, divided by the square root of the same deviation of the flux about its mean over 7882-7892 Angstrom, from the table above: 0.16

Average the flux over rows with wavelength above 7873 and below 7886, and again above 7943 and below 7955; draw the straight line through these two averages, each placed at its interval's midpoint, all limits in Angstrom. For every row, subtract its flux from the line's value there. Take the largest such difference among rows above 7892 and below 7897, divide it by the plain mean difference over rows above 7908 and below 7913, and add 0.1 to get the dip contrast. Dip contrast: -1.4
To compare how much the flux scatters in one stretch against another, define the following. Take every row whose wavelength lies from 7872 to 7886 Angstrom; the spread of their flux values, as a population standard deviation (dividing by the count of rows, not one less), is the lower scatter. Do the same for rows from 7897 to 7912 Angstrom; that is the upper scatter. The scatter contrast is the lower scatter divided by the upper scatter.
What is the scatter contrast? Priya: 3.16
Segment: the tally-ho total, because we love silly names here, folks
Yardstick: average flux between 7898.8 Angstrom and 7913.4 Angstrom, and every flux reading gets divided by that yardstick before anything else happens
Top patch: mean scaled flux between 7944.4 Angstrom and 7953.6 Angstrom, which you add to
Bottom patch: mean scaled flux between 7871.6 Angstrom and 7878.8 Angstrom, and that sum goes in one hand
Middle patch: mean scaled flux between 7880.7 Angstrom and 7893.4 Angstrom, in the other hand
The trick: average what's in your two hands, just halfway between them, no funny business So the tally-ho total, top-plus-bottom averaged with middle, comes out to 1.49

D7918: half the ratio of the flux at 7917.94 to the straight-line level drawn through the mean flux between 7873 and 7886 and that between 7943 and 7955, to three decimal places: 0.514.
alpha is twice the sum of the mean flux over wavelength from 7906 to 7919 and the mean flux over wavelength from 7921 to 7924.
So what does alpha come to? 32.7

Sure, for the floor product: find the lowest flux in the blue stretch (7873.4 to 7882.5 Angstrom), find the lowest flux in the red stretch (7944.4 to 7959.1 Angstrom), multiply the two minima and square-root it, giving 8.03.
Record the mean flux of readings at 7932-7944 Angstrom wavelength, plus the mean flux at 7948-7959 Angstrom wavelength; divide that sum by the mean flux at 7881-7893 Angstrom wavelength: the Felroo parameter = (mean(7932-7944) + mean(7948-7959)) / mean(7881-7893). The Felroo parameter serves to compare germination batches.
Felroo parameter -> 1.928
